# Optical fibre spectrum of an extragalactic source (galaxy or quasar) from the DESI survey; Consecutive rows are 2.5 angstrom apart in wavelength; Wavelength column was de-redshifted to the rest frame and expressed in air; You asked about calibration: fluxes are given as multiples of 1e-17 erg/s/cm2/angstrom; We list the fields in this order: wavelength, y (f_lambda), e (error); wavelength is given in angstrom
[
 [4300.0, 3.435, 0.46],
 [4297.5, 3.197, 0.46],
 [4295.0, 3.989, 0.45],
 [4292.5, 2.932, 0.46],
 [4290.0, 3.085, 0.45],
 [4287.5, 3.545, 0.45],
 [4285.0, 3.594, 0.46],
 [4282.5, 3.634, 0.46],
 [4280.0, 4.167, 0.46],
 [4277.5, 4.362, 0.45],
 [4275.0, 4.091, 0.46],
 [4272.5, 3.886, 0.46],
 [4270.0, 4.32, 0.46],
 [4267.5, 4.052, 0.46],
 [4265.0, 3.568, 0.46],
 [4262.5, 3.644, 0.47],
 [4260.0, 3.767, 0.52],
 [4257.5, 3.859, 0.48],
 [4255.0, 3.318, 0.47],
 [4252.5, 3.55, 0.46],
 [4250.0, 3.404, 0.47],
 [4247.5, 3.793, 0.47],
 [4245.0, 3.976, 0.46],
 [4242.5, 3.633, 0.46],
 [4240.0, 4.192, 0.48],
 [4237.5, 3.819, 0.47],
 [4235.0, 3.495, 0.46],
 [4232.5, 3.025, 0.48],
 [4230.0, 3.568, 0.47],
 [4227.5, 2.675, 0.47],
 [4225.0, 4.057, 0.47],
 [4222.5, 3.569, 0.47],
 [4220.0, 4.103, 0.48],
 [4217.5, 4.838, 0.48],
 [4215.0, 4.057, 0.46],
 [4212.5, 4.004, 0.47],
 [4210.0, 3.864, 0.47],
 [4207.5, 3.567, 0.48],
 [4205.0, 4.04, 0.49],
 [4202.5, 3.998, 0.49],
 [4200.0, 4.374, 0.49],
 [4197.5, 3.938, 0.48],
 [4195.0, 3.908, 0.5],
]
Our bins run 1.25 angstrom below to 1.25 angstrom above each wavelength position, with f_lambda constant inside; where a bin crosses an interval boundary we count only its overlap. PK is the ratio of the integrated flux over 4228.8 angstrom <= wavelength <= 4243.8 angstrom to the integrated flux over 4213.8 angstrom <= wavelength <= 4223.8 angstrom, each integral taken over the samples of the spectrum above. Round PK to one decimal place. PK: 1.3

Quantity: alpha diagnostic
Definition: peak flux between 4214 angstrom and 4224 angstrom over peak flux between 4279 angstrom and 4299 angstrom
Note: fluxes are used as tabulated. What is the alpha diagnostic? 1.16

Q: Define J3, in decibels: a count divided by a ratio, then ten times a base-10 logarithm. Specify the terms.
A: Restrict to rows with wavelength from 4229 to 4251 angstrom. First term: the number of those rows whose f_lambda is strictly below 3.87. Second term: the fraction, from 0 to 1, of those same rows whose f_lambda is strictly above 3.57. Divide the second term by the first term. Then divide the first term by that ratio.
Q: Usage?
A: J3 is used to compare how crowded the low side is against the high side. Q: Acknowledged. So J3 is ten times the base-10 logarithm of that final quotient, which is 19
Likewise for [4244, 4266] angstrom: 21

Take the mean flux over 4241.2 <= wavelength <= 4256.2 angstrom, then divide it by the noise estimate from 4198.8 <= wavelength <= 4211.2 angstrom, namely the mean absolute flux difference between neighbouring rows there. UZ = 12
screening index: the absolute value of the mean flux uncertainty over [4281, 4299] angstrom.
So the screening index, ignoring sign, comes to 0.456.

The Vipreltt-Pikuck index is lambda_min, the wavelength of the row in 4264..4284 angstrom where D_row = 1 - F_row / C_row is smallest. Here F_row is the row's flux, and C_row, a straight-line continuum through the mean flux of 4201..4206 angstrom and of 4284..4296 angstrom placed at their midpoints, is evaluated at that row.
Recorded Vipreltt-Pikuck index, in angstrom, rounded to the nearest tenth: 4277.5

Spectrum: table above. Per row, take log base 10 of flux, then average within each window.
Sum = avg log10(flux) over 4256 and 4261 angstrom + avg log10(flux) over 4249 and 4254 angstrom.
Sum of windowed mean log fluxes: 1.12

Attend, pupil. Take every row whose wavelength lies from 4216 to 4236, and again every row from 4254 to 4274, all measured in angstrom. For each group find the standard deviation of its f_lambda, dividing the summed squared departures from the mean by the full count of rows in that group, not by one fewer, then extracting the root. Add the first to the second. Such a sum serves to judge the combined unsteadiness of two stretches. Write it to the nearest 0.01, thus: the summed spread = 0.91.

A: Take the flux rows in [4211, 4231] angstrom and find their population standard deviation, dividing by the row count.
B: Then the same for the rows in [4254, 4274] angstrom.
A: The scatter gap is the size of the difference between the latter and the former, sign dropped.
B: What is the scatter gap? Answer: 0.29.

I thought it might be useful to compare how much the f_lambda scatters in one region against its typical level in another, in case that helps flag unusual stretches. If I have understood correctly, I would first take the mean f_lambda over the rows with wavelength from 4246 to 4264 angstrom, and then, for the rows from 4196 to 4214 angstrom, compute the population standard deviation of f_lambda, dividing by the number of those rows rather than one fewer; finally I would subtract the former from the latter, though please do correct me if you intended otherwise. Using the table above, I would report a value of -3.40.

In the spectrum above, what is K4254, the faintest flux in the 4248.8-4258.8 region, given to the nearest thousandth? 3.318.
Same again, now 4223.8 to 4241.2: 2.675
